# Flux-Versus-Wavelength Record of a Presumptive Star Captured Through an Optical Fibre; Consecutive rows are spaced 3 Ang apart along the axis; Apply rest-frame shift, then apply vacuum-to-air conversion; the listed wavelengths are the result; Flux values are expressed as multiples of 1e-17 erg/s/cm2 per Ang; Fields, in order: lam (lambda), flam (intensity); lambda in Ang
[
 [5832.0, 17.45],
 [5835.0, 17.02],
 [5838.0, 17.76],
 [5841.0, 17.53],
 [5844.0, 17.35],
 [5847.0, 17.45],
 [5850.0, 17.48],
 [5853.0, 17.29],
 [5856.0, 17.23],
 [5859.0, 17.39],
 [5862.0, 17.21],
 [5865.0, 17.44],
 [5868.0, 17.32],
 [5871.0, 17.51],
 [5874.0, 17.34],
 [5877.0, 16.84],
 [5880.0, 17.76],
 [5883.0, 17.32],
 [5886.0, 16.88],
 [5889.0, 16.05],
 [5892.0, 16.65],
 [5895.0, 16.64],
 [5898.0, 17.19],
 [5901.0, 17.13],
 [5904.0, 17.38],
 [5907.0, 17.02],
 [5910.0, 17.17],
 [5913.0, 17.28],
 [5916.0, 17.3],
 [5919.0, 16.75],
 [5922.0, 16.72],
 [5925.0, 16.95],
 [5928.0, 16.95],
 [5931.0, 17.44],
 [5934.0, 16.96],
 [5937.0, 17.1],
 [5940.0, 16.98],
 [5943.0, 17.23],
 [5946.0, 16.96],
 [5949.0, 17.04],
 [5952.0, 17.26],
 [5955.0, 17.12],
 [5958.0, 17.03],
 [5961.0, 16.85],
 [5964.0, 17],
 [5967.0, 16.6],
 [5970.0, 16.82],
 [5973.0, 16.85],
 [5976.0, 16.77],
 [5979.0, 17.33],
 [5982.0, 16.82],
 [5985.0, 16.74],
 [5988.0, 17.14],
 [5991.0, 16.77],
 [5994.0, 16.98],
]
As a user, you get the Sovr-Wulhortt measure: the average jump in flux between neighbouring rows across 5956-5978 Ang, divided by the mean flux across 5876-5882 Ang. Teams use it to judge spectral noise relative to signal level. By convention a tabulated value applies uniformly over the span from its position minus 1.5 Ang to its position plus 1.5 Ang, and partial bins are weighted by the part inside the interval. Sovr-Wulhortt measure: 0.0102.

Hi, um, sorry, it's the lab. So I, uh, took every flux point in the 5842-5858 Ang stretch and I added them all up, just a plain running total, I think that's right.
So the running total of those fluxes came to 86.8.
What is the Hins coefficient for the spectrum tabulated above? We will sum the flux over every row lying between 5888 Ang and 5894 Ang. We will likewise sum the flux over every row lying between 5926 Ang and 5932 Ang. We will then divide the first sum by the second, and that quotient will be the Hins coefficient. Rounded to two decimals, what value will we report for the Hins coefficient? 0.95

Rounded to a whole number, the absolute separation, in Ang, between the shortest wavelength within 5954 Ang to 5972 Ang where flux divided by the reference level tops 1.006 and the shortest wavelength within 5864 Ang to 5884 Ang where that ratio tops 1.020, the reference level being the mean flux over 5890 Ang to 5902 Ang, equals 90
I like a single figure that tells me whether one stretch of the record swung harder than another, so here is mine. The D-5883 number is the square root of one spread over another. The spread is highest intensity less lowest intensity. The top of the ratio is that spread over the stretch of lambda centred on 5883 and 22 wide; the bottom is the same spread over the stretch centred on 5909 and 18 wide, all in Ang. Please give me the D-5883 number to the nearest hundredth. 2.18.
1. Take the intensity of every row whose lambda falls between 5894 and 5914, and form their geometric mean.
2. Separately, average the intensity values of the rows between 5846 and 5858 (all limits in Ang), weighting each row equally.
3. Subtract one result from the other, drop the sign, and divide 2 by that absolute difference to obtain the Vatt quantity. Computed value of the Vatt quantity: 8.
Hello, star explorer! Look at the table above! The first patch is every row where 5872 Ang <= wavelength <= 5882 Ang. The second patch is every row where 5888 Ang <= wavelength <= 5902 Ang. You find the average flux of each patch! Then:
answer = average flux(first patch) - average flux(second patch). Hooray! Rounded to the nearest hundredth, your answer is 0.58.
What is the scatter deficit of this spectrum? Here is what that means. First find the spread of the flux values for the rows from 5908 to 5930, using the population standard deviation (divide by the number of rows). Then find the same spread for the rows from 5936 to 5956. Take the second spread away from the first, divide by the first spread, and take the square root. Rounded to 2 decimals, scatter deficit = 0.72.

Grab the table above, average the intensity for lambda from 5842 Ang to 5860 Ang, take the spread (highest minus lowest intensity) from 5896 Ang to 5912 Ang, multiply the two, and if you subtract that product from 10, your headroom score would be 3.7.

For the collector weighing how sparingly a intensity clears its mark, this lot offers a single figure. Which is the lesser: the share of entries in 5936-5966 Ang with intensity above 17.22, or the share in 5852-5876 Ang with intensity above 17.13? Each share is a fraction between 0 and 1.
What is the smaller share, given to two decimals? 0.20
